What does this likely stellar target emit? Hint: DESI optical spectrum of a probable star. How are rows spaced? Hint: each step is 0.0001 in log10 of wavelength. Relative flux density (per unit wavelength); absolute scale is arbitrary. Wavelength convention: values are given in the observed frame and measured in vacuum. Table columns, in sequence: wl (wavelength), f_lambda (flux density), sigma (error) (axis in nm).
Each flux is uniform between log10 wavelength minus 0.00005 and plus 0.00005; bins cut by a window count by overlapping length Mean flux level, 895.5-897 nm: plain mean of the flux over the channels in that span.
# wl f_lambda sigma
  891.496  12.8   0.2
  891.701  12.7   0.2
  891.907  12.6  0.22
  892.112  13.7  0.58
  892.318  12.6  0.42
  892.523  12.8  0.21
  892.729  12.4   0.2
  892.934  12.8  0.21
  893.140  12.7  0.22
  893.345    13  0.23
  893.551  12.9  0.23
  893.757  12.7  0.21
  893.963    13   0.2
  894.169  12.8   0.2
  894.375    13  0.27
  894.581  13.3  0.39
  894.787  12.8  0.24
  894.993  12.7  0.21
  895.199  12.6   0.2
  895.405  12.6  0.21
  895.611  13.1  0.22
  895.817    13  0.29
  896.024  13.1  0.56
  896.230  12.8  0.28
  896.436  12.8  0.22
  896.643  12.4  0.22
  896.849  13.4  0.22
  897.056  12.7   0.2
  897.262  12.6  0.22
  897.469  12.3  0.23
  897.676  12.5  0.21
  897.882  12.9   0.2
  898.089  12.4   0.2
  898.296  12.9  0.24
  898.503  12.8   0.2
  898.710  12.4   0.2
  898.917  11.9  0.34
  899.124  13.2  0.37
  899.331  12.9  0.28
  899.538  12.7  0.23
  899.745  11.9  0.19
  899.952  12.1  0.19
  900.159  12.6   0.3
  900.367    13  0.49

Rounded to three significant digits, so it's 12.9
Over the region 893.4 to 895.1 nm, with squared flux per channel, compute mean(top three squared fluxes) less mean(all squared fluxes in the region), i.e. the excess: 5.2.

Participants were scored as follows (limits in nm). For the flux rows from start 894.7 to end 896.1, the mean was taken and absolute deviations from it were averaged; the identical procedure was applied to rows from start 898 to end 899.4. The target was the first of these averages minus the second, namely -0.159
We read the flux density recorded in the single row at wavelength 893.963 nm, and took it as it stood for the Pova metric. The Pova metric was 13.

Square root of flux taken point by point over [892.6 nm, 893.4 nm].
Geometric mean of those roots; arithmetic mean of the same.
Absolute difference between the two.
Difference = 0.0001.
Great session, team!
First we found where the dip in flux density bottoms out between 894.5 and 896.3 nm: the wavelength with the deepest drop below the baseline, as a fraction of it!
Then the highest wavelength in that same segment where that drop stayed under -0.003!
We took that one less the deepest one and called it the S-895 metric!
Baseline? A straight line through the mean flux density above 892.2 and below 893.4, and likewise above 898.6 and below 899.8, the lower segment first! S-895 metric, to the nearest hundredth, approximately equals 1.03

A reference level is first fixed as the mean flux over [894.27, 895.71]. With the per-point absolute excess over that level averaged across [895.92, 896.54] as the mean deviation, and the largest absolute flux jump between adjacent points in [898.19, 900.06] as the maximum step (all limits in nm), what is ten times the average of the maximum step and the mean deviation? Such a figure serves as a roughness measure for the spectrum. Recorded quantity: 7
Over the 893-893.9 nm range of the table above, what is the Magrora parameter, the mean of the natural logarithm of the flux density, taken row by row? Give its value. 2.55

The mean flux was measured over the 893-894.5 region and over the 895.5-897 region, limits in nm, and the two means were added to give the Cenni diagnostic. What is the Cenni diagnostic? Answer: 25.8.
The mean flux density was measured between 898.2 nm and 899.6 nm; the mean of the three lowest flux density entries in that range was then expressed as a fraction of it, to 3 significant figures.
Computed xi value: 0.972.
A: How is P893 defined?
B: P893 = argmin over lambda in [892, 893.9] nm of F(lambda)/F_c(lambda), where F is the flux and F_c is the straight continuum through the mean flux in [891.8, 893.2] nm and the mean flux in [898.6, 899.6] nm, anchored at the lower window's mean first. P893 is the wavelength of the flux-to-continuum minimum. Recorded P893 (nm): 892.729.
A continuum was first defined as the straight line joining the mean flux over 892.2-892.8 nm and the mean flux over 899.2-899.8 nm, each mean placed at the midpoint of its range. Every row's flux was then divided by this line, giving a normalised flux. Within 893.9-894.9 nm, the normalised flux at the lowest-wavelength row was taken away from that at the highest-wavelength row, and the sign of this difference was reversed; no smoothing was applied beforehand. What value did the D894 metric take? 0.015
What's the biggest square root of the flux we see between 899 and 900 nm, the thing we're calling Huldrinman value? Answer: 3.63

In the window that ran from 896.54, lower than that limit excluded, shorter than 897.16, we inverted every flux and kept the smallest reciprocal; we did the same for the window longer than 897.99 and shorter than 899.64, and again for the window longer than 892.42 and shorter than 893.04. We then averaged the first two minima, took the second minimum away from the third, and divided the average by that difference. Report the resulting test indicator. 32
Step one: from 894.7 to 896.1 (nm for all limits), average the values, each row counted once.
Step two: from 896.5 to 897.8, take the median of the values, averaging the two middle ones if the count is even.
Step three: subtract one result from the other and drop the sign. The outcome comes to 0.29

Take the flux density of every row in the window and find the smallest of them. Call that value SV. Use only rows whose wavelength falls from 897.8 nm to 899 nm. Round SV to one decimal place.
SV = 11.9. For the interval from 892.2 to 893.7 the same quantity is 12.4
